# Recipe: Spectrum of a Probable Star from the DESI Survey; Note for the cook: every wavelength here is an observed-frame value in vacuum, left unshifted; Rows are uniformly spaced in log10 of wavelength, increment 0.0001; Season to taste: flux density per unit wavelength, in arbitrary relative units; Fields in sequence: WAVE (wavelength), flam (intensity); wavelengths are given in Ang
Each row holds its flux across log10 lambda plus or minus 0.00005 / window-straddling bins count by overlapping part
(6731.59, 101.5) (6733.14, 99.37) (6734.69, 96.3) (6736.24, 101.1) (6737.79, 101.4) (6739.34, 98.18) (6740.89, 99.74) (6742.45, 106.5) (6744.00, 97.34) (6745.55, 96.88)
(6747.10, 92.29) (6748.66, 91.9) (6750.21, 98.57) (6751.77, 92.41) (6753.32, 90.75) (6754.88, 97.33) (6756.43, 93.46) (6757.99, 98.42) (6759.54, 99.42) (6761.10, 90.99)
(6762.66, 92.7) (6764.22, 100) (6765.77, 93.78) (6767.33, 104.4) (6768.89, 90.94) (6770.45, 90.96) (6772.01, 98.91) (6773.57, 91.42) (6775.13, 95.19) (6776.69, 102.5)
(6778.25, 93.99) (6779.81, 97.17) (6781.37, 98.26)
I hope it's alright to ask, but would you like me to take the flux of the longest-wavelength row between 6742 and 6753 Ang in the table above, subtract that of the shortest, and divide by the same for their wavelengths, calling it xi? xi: -1.5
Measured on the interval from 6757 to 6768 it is 0.6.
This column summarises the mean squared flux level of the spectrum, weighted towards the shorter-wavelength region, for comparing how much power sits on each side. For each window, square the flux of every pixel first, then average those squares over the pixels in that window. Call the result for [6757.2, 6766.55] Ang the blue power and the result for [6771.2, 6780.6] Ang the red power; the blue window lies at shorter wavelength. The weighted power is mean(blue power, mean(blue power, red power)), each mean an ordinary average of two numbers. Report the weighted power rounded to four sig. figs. 9237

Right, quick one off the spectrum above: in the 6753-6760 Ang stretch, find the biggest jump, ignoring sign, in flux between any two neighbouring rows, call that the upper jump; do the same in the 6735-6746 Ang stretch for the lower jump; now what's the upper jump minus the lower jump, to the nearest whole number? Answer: -3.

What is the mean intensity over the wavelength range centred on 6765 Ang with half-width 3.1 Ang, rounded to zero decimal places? 98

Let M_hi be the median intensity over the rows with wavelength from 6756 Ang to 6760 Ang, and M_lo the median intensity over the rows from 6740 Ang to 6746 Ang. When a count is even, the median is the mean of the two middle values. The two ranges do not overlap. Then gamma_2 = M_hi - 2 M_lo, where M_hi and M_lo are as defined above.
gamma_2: -99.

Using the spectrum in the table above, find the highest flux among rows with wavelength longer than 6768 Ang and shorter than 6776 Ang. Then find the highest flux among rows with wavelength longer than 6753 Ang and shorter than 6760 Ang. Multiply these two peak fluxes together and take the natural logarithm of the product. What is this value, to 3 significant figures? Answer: 9.19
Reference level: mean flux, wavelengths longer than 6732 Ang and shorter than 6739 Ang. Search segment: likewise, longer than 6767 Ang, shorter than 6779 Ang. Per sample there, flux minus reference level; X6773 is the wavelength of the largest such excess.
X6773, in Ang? 6767.33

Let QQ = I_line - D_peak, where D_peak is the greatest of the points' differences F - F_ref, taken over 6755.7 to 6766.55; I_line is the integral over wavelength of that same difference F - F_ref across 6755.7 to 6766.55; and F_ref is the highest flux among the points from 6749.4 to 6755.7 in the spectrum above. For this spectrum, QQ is -34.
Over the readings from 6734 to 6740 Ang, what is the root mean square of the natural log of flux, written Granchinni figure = 4.60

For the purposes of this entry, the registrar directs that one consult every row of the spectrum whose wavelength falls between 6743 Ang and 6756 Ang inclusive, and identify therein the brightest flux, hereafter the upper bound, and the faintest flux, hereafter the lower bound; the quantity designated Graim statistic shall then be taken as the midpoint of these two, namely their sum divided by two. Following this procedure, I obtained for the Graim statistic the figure 95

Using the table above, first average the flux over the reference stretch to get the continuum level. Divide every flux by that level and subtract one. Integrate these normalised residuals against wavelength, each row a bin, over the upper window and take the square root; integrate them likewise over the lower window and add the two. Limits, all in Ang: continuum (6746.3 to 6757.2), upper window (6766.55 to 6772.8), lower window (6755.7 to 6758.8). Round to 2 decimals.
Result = 0.48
